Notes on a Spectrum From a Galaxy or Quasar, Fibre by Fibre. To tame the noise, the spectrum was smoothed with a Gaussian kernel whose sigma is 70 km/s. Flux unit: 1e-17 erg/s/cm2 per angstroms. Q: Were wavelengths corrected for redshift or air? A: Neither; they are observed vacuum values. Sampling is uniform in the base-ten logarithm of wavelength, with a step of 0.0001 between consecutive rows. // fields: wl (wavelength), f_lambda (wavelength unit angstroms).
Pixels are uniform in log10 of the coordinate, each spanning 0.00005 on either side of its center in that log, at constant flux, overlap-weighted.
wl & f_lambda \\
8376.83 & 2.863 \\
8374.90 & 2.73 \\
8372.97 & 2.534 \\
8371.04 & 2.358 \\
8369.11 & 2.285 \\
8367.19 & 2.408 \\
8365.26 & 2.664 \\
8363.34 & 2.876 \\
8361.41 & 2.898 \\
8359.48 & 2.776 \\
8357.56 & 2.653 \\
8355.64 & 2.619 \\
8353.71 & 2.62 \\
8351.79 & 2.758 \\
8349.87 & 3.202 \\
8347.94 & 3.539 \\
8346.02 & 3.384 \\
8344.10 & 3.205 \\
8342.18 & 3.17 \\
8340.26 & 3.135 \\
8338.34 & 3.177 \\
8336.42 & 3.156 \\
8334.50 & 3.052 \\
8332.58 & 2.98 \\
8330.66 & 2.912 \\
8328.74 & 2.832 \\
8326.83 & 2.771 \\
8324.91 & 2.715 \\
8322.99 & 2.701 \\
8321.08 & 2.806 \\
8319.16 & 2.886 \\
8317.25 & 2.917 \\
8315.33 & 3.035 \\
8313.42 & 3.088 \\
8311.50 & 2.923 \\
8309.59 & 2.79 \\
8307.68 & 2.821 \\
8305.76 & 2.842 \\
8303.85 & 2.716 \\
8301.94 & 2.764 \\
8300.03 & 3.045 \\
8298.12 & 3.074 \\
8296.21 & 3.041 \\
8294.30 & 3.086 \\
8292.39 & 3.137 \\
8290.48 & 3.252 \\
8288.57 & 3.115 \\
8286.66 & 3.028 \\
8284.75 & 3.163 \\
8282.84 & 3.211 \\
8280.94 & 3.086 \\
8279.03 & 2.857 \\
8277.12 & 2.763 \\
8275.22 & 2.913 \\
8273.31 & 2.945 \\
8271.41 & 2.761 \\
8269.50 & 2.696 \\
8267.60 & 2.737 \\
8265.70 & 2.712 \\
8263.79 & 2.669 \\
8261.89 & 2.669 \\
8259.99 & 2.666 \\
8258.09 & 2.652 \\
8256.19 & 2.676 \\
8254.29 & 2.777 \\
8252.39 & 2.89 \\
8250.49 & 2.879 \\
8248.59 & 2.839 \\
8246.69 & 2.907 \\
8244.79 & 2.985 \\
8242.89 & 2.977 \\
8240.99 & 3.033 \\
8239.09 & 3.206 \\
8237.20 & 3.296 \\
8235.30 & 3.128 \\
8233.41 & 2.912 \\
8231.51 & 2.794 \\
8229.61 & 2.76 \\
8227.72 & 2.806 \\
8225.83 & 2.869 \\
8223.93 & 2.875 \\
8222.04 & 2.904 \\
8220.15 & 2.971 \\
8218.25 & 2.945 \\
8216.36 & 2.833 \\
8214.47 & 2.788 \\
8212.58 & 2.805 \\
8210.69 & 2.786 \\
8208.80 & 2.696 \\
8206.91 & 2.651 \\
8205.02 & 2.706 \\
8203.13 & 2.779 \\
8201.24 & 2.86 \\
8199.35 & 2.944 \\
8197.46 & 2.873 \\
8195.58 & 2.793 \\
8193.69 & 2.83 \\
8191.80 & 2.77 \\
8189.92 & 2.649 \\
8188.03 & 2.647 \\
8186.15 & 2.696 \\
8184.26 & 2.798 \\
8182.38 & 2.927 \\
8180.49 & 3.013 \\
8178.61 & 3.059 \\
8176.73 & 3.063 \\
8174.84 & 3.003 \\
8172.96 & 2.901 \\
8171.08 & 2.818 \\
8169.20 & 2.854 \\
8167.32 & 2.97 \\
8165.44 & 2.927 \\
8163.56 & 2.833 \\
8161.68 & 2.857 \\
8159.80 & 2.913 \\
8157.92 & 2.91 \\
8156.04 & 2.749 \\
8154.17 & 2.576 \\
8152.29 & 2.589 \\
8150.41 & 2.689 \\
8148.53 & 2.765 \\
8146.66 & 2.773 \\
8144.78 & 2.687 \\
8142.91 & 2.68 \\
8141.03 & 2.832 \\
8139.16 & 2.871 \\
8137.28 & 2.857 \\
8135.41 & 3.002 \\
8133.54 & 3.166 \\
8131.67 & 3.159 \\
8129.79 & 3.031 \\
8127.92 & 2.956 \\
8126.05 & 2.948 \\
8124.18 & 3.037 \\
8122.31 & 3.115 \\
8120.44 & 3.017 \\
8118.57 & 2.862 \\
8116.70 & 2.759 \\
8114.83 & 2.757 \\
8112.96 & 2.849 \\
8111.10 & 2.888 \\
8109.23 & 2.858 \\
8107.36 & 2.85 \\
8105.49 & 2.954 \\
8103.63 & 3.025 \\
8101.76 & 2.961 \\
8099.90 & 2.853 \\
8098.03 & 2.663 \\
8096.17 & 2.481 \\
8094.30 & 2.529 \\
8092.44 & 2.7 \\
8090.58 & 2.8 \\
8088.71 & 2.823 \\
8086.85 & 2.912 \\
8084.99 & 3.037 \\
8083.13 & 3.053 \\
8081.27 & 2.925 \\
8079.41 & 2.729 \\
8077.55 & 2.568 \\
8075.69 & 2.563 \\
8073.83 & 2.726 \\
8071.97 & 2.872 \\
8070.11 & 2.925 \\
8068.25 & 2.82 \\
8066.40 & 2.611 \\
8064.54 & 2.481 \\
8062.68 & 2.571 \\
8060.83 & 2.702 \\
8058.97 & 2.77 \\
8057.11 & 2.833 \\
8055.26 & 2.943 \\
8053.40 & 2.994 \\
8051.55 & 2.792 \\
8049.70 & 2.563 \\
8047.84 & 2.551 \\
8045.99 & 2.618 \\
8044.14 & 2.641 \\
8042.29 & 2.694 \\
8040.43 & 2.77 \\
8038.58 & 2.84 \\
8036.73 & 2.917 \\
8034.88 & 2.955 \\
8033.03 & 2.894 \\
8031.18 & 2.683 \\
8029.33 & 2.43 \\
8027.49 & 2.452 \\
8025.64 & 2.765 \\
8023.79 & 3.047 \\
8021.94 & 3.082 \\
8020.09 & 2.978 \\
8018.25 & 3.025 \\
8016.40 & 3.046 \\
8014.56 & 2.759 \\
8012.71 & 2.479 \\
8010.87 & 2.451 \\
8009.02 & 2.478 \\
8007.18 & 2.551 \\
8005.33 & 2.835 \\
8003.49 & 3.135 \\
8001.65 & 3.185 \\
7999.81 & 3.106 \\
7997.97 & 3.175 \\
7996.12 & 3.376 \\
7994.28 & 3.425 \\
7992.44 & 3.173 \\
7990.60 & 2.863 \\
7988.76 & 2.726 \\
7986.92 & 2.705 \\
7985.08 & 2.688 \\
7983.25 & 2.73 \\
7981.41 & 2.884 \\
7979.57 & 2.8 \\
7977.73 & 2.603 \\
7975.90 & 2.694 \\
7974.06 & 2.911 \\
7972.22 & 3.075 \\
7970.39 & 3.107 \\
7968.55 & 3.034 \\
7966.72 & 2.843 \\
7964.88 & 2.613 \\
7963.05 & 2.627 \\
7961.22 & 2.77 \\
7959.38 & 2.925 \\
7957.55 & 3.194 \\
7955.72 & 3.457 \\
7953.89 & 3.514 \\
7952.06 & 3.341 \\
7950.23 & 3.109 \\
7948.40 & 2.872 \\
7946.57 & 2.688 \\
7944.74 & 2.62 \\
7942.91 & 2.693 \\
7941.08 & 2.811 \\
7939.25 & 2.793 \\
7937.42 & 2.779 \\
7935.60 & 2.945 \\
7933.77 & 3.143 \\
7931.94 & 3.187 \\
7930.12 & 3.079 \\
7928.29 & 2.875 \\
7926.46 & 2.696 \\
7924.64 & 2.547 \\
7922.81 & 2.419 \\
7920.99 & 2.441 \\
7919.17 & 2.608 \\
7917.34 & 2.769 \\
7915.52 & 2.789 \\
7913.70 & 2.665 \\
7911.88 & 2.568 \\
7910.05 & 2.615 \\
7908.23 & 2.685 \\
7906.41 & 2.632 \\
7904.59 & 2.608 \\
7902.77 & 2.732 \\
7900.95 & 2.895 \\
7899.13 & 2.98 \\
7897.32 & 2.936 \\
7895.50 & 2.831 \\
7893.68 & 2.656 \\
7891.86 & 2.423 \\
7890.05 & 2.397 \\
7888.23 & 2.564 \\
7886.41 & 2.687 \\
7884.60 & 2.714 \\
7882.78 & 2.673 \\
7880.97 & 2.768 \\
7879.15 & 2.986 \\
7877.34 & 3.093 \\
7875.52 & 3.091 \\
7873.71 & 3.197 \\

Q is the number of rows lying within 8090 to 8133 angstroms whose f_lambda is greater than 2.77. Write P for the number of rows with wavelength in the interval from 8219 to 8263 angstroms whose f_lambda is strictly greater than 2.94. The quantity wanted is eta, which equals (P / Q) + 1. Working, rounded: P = 7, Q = 17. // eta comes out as 1.41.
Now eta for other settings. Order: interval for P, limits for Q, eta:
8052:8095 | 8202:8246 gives 1.21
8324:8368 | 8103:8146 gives 1.53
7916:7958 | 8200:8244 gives 1.47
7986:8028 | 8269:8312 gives 1.67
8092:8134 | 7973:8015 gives 1.92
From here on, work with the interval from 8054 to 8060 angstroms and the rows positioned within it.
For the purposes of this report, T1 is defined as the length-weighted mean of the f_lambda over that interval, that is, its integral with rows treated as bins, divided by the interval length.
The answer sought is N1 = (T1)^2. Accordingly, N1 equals 8.1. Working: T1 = 2.85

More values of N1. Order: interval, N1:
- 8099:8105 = 8.7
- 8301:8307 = 7.7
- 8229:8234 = 7.9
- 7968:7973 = 9.5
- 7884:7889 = 7.0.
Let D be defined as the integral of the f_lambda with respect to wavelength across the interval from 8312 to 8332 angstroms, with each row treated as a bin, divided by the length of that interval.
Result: 2.87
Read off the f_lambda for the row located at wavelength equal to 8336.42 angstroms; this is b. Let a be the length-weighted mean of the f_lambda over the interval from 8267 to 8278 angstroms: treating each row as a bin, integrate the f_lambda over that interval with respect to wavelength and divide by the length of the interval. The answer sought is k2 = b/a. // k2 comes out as 1.12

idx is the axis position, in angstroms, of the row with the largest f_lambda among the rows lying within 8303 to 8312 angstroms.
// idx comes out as 8311.50 angstroms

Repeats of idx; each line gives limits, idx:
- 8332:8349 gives 8347.94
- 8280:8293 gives 8290.48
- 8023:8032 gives 8023.79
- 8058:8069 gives 8068.25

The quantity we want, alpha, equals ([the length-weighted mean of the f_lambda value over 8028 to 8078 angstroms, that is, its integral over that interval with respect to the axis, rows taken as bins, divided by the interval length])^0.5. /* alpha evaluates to 1.65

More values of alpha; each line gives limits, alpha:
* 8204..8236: 1.68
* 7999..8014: 1.67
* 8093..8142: 1.70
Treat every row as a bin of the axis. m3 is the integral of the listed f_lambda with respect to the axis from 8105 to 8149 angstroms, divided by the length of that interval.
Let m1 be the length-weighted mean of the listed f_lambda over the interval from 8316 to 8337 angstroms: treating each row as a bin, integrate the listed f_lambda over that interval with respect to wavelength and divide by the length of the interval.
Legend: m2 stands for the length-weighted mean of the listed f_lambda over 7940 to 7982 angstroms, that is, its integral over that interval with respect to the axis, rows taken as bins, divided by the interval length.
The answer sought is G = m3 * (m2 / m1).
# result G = 2.94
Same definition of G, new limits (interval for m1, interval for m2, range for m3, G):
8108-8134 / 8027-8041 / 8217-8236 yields 2.70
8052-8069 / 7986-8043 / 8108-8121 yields 2.98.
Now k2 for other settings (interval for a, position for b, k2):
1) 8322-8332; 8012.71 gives 0.89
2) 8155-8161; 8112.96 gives 1.00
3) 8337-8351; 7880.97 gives 0.85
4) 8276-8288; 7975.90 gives 0.89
